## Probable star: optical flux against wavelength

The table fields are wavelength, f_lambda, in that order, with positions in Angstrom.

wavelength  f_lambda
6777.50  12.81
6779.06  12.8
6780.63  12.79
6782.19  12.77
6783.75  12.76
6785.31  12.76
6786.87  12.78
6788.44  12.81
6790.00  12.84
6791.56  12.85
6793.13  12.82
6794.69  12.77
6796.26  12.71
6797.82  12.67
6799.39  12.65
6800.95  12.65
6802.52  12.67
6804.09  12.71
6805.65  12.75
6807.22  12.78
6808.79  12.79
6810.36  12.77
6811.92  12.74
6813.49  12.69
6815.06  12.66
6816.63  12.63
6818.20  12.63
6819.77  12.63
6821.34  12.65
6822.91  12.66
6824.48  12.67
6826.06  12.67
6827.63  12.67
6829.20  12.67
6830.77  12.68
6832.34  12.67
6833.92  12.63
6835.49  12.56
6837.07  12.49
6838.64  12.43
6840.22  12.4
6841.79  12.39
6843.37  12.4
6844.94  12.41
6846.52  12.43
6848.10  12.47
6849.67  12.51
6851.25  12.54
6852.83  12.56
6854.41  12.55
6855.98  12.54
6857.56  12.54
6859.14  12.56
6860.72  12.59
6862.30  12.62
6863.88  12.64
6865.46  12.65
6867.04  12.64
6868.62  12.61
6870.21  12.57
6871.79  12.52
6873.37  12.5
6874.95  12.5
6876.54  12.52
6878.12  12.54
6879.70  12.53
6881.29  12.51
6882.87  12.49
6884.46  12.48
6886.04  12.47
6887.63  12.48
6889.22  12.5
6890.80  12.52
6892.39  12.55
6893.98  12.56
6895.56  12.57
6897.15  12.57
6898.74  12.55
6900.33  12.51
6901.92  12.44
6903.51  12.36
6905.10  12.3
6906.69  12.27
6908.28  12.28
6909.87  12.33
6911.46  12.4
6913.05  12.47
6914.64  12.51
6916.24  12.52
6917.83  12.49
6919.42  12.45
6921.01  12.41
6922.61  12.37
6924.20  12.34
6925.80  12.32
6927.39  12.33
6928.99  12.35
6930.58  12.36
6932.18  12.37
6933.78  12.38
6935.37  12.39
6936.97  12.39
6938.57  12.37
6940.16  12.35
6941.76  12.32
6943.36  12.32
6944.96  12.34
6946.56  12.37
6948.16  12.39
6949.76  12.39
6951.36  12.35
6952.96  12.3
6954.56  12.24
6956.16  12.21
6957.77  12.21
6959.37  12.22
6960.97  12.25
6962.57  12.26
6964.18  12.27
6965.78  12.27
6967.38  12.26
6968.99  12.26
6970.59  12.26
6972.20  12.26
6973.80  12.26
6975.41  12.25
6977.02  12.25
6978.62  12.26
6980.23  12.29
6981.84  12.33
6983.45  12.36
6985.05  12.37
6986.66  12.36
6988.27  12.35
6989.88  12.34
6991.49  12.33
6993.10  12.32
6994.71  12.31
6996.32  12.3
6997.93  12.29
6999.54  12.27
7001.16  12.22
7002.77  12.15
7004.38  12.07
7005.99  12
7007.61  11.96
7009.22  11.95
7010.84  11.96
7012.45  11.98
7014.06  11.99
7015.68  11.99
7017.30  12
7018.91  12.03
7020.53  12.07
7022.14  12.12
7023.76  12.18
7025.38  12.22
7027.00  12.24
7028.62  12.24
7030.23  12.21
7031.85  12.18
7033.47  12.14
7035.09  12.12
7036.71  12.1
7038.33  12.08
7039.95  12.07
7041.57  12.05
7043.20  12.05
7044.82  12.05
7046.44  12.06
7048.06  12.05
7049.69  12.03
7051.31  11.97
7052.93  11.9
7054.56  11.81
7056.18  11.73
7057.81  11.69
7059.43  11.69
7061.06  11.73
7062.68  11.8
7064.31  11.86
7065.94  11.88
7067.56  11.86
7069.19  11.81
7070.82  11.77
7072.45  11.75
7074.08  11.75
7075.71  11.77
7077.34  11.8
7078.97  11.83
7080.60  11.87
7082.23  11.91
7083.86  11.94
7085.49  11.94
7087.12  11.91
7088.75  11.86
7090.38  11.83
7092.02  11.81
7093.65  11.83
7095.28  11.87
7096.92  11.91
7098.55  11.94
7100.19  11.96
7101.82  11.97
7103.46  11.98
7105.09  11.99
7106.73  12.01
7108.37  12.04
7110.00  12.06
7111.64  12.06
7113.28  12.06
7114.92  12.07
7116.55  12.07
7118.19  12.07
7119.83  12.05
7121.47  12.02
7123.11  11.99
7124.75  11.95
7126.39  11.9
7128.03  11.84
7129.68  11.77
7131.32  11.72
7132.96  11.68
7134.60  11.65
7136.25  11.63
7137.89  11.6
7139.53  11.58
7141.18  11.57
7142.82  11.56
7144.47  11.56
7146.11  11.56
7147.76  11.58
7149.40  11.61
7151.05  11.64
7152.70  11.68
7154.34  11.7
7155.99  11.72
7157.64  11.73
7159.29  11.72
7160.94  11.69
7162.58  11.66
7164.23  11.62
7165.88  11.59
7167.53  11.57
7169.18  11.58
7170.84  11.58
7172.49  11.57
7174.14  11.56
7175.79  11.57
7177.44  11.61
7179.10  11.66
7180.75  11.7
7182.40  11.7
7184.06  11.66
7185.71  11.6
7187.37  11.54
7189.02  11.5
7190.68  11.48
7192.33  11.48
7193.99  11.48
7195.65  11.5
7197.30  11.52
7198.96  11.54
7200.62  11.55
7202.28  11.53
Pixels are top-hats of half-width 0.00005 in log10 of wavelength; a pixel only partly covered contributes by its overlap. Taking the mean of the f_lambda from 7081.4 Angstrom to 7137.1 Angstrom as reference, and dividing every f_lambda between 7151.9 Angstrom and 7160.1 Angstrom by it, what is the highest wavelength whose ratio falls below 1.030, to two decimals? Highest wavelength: 7159.29 Angstrom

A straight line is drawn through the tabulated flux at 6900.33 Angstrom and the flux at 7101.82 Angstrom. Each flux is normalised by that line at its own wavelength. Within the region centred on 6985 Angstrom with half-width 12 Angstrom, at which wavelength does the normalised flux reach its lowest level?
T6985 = 6975.41 Angstrom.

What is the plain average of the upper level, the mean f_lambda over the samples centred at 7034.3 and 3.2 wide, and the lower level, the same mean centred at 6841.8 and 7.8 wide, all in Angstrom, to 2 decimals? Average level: 12.27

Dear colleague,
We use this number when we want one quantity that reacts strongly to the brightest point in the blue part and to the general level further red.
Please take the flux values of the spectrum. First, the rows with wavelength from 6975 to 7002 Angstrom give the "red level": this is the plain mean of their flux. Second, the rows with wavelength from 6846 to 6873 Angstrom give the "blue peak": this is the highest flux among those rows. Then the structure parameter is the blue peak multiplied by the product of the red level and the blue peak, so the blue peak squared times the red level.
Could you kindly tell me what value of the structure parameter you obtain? 1969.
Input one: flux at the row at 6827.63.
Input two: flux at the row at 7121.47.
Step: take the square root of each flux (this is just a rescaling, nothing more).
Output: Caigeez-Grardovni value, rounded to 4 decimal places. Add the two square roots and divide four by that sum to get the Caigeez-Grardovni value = 0.5693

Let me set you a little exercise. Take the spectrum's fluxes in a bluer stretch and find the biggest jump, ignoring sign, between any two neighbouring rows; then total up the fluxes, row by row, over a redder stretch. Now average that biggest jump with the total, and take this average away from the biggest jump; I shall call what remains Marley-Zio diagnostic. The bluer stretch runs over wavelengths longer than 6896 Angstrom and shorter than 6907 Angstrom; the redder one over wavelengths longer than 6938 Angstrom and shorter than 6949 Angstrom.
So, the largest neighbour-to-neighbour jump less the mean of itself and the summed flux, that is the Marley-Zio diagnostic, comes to -43.2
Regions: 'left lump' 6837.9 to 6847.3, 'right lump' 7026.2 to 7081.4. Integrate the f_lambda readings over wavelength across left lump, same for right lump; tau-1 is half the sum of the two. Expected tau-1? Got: 388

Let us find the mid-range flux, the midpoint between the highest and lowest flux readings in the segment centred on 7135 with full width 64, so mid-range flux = 11.8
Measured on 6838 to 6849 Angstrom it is 12.4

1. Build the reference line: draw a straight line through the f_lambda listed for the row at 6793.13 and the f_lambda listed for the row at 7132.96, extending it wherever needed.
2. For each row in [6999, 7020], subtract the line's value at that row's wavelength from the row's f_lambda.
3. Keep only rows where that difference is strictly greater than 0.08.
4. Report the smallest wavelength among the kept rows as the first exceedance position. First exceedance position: 6999.54 Angstrom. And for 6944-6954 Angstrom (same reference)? 6948.16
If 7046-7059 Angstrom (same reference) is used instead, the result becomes 7046.44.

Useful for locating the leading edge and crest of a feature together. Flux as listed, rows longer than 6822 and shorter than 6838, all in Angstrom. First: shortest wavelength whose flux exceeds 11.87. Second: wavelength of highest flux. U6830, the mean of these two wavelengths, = 6826.8 Angstrom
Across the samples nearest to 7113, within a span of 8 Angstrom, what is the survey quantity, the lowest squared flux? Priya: 145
